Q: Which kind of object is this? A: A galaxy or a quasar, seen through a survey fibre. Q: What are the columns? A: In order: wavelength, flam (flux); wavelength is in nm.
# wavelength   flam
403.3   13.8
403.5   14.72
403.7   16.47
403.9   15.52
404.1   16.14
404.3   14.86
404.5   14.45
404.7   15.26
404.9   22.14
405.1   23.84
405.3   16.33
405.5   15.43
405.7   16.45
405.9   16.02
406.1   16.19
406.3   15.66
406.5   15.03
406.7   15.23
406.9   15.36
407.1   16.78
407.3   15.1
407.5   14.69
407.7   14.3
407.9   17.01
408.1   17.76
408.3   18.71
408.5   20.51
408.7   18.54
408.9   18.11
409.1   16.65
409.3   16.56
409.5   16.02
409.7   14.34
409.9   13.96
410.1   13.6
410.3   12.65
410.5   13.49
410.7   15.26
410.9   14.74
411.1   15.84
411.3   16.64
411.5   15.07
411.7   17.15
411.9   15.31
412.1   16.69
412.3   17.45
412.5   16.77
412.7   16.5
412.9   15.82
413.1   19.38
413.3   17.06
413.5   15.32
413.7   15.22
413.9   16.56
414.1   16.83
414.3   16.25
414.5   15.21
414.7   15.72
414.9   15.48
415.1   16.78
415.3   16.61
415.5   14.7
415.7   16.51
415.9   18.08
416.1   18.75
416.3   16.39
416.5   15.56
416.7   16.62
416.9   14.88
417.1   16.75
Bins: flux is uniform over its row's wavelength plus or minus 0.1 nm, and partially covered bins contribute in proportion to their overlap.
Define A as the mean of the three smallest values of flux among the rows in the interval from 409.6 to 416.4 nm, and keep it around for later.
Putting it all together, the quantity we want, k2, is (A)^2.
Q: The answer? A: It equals 175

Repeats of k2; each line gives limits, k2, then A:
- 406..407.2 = 231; 15.2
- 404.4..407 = 222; 14.9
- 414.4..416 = 229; 15.1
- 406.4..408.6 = 215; 14.7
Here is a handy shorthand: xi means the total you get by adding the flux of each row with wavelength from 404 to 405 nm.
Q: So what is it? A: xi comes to 83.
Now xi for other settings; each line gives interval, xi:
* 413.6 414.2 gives 49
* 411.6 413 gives 116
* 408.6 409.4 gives 70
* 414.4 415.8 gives 111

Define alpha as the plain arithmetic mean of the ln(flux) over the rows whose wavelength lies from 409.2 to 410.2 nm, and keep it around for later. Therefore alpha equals 2.70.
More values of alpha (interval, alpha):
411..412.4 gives 2.79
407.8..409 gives 2.91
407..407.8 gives 2.72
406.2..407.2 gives 2.75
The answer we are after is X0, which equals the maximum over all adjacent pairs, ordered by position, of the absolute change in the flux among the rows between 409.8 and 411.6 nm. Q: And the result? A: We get 1.8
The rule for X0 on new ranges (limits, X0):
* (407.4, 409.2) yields 2.7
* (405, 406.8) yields 7.5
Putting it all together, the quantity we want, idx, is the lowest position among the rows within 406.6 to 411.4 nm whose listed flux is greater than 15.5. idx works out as 407.1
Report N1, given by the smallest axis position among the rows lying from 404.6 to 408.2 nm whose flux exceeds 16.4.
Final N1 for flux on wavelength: 404.9 nm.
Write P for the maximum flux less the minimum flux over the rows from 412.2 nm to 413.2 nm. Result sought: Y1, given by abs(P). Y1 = 3.6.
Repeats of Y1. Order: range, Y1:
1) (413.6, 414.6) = 1.6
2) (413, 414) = 4.2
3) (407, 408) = 2.7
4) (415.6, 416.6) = 3.2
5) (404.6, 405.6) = 8.6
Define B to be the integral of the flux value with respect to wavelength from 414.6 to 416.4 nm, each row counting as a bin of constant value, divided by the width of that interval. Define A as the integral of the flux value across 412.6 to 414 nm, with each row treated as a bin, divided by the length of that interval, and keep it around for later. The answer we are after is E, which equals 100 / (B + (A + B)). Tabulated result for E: 2.01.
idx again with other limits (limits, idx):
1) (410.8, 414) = 411.1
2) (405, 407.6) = 405.1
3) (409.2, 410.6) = 409.3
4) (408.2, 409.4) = 408.3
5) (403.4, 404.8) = 403.7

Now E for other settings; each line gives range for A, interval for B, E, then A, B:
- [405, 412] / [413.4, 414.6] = 2.09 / 16.1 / 15.9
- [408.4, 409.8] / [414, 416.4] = 1.99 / 17.2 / 16.4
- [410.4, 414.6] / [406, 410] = 2.05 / 16.1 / 16.3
